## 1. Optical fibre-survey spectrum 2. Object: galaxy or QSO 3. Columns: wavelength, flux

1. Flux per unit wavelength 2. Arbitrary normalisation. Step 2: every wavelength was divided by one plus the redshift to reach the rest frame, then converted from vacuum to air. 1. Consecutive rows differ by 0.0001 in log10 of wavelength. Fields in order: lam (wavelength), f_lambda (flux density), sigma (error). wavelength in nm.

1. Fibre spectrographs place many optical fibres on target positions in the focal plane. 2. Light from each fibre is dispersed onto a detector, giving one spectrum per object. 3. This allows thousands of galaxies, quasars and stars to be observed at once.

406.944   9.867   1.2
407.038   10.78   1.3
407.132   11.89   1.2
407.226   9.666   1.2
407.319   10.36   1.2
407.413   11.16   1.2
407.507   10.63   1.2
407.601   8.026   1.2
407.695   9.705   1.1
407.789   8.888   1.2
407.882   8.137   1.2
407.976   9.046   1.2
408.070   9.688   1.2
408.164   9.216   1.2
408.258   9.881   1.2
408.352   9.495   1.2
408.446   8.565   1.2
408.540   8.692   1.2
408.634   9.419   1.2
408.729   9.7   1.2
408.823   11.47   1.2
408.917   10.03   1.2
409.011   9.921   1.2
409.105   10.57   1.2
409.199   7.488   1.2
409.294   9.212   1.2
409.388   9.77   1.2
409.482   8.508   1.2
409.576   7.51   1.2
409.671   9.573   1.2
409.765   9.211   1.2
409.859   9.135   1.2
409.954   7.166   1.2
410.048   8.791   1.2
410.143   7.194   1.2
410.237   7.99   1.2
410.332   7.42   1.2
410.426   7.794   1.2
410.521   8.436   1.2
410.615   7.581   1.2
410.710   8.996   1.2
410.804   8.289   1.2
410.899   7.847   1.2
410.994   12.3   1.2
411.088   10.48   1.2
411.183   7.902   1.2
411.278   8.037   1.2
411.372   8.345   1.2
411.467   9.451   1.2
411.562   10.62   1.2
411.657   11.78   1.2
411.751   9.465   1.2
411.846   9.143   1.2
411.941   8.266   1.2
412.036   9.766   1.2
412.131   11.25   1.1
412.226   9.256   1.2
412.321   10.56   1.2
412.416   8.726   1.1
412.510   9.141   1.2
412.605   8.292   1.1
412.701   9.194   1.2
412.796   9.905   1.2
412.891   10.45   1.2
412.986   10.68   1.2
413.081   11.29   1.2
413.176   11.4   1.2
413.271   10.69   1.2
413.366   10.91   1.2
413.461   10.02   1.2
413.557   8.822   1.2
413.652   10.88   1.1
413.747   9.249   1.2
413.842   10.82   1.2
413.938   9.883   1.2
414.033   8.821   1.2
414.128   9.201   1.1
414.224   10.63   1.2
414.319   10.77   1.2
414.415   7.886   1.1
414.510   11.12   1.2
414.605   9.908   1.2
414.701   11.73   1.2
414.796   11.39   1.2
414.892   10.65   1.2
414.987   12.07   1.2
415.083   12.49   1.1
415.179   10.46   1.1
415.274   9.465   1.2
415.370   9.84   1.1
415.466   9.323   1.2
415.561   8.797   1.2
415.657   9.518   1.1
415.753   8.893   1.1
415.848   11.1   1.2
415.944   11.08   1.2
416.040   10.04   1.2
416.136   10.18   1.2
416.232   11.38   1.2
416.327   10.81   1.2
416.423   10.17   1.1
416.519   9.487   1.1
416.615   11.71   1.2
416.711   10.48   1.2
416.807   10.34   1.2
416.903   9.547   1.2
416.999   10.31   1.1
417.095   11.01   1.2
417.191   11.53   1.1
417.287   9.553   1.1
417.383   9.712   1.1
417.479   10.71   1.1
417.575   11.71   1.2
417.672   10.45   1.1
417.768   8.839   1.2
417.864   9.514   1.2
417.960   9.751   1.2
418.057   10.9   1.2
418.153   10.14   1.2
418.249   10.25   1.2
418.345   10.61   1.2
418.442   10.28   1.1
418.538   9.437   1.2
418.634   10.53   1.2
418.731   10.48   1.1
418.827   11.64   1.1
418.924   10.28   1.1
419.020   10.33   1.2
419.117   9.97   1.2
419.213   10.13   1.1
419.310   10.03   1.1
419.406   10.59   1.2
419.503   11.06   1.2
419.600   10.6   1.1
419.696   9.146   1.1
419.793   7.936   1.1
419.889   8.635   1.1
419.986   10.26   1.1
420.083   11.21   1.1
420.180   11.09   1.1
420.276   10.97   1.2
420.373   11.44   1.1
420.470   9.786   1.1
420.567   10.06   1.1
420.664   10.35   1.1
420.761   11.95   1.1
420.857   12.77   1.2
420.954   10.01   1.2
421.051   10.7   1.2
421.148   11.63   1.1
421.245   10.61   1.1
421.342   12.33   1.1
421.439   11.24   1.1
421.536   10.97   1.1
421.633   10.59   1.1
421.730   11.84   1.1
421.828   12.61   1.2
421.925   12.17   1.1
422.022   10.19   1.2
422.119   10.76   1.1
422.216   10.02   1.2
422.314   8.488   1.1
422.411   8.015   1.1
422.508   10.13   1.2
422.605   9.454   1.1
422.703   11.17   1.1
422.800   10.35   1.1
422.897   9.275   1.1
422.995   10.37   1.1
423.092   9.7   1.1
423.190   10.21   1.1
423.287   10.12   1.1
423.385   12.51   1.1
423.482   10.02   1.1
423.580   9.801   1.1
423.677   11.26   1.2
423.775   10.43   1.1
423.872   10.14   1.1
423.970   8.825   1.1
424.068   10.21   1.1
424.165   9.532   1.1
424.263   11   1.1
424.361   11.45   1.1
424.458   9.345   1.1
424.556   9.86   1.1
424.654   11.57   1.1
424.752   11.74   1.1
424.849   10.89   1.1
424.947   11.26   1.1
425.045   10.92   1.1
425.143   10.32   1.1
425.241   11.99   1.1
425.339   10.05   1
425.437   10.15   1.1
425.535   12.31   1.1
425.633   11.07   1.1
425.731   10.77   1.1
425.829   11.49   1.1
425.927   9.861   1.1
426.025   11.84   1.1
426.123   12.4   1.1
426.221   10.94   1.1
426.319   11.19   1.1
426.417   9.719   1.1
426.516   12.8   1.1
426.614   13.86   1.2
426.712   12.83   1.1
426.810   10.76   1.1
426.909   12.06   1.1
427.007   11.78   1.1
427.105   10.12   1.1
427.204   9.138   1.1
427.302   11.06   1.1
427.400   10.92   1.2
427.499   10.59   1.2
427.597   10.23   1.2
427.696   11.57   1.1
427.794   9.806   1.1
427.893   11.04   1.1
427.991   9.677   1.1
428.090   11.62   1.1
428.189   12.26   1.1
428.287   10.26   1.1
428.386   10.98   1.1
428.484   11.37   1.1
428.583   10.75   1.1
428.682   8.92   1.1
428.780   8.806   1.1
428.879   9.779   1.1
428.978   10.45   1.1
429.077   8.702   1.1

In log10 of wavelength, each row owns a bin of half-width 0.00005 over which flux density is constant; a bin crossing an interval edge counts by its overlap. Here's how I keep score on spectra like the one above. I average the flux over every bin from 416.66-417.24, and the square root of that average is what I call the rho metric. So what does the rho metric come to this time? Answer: 3.25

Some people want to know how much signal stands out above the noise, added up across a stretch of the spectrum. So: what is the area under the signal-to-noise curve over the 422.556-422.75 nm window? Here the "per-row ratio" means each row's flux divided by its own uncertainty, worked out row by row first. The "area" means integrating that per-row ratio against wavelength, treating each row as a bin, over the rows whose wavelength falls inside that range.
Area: 1.8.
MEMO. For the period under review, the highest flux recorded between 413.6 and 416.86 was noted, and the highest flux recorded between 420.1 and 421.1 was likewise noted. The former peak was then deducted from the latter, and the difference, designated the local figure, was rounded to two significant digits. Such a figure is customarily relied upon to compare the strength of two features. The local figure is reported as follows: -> 0.28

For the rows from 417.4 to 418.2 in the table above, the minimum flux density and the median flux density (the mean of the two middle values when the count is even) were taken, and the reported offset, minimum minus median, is -1.46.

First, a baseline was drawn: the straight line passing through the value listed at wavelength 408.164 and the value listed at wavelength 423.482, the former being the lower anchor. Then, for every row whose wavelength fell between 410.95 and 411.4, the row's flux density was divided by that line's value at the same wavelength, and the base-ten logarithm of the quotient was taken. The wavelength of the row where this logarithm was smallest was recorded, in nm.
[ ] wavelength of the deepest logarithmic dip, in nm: 411.183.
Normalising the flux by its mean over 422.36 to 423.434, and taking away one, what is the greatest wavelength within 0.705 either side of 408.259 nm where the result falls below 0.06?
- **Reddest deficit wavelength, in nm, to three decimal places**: 408.917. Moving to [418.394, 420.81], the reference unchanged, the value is 420.664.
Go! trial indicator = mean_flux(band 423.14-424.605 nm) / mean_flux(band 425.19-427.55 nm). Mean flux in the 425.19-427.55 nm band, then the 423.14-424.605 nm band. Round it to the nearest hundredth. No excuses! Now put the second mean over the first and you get 0.92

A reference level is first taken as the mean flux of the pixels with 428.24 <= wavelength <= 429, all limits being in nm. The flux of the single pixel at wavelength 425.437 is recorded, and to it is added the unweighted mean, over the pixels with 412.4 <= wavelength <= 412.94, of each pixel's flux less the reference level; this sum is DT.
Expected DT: 9.3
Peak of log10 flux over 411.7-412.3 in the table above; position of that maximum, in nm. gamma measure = 412.131 nm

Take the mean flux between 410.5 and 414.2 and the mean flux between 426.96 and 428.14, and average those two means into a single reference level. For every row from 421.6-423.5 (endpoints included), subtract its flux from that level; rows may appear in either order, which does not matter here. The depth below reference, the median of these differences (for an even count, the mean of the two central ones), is -0.1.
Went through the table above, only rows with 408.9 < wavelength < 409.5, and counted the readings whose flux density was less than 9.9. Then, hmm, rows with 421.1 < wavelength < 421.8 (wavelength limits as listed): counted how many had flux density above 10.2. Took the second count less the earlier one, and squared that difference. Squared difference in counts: 9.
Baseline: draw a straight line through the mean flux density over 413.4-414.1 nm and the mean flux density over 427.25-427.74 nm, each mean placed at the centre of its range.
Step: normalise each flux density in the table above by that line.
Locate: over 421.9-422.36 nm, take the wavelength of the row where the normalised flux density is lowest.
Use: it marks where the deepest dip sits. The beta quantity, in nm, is 422.314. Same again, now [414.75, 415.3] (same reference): 415.274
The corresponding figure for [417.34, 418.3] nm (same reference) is 417.768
